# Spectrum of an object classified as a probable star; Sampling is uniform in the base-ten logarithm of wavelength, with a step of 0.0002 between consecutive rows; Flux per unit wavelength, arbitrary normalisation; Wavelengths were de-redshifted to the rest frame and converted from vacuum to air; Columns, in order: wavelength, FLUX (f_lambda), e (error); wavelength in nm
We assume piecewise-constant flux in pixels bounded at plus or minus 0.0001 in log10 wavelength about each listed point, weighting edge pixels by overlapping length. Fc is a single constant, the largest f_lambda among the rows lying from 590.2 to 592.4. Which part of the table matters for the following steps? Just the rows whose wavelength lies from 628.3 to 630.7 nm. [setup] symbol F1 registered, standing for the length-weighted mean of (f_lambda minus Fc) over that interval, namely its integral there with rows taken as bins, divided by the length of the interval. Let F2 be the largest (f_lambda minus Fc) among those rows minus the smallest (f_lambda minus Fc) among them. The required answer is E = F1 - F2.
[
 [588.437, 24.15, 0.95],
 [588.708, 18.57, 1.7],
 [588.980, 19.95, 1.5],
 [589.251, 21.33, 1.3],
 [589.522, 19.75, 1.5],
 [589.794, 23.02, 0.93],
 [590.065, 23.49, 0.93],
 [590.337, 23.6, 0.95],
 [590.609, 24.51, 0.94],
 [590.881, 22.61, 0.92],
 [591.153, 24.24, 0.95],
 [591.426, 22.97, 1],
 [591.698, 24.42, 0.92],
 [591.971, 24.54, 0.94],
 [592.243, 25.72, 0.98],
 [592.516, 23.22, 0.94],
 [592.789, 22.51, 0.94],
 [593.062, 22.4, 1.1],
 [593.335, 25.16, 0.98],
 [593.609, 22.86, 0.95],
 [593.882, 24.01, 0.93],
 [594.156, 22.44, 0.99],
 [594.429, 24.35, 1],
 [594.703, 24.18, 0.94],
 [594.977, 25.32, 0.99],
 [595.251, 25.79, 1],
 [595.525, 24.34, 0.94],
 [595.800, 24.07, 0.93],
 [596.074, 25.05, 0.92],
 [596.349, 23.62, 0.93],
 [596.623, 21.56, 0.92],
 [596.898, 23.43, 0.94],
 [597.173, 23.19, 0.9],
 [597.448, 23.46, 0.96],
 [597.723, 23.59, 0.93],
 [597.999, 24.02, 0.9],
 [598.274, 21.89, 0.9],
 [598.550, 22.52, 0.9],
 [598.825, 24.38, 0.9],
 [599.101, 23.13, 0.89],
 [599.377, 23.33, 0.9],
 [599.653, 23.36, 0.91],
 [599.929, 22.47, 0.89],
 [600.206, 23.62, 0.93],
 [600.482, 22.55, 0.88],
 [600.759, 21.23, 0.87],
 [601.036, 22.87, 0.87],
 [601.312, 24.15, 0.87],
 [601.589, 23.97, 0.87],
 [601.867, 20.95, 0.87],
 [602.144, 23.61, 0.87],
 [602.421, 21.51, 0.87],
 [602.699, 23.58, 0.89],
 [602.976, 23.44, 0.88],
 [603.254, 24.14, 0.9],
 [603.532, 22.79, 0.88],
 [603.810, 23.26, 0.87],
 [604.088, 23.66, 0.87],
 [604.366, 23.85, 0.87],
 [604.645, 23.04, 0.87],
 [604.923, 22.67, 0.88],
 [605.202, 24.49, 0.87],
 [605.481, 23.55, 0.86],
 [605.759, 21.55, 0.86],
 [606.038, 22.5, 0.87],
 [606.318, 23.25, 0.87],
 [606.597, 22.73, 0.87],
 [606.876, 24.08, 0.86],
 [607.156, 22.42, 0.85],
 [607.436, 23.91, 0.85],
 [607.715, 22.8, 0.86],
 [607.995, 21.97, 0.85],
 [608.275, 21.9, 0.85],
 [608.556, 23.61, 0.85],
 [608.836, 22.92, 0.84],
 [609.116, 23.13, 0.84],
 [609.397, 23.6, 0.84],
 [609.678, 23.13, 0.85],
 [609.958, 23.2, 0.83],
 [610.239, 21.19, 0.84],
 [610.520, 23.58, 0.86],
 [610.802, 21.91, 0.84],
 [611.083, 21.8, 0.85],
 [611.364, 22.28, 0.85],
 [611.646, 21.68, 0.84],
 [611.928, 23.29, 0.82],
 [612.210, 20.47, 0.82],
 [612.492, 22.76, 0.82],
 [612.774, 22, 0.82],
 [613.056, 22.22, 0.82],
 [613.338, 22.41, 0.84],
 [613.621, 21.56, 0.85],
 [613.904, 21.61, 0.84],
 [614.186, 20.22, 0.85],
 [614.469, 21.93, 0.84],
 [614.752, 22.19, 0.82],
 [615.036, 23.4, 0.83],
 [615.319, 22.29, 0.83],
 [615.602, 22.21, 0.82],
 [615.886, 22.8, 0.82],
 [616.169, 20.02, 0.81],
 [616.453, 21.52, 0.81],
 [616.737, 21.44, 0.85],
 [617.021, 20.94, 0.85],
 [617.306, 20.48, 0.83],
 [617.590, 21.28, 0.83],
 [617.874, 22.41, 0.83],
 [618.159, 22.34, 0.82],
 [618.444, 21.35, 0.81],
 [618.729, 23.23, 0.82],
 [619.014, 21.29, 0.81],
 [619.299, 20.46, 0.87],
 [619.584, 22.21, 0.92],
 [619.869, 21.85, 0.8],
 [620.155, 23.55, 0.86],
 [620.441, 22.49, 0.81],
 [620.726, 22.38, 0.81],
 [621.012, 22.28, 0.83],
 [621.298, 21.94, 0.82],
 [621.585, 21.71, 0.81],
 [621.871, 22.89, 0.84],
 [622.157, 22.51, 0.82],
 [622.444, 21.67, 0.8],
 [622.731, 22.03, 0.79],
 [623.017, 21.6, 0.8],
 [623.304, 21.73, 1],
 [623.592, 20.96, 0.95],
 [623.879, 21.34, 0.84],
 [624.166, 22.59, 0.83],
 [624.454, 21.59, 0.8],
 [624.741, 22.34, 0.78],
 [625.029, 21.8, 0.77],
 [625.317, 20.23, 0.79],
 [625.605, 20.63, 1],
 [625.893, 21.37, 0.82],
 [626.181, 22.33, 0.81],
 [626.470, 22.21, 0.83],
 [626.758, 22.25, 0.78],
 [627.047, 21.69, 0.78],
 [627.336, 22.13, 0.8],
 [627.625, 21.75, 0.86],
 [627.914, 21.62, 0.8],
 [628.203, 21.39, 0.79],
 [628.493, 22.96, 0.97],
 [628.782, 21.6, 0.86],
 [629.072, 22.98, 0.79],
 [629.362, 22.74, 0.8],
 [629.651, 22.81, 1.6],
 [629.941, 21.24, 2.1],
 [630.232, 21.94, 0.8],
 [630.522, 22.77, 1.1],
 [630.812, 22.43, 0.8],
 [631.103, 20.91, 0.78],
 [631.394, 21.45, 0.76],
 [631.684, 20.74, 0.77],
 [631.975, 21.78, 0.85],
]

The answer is -5.1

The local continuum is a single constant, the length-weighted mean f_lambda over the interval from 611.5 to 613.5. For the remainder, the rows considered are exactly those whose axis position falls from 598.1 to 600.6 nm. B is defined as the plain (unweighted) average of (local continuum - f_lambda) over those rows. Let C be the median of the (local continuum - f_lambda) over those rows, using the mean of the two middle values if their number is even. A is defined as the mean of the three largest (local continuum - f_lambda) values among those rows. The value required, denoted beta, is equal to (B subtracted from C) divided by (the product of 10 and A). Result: 0.06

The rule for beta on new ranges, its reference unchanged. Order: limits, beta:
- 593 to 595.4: 0.03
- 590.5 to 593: 0.06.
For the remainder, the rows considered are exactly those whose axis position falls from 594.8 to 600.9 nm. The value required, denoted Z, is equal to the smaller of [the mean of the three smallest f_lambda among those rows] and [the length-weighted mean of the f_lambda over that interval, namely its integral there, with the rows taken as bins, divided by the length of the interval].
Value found 21.6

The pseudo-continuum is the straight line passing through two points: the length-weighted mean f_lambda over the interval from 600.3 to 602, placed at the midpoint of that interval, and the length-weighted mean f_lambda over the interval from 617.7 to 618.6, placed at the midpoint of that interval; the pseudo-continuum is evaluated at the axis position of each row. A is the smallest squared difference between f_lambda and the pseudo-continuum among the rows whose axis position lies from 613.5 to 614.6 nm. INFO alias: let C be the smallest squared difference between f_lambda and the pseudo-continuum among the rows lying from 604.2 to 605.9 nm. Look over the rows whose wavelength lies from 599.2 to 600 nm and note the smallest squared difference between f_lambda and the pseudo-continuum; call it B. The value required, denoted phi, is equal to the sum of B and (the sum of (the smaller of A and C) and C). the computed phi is 0.10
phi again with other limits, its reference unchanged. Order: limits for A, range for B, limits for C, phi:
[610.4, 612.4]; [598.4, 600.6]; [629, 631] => 0.13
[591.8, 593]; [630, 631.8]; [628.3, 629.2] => 0.01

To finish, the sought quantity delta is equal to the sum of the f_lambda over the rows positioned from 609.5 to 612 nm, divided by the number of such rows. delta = 22.5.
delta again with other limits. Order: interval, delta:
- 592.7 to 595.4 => 23.9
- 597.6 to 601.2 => 23.0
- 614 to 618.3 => 21.7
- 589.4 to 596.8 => 23.7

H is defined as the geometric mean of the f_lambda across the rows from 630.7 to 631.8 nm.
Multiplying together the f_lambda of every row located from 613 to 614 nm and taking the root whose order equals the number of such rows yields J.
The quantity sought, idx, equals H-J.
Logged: -0.6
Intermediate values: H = 21.4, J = 21.9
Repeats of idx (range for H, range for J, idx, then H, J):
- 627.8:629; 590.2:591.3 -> -1.8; 21.9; 23.7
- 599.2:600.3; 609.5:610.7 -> 0.4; 23.2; 22.8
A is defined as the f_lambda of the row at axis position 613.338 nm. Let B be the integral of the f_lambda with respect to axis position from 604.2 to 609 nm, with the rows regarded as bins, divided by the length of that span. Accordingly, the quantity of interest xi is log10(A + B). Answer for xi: 1.657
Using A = 22.41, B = 23.0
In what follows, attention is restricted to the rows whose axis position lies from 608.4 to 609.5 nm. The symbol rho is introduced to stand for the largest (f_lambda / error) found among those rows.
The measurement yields 28.1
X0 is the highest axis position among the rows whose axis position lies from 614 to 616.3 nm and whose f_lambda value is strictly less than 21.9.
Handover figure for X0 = 616.169 nm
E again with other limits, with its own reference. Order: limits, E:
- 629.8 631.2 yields -5.7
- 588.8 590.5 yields -7.8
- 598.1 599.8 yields -5.1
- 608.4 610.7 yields -5.1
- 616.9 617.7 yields -5.6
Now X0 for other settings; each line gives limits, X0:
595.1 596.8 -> 596.623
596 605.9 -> 605.759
